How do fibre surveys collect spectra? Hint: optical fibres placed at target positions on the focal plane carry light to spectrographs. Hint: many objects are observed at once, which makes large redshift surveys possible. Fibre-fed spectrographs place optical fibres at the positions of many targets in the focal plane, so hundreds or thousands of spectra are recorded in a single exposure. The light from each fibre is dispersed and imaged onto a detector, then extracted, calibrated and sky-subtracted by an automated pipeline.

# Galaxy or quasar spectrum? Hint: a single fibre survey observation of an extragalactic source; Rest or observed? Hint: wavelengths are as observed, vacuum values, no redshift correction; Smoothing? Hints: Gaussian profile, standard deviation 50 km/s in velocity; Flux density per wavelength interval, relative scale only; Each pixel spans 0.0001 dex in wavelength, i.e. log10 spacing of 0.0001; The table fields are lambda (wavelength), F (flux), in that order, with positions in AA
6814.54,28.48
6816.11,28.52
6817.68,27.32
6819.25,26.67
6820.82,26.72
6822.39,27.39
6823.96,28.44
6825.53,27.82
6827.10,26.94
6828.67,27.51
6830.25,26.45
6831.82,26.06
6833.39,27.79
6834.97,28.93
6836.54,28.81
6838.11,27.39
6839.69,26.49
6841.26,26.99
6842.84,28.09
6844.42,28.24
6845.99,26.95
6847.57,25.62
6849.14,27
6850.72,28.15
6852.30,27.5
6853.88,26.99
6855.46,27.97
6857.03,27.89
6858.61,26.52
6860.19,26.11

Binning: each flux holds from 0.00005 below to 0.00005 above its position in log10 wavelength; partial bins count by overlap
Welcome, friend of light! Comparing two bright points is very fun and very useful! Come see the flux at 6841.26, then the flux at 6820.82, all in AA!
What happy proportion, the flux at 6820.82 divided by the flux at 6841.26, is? 0.99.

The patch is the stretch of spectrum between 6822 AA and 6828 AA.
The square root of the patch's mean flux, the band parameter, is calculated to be 5.26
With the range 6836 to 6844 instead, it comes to 5.25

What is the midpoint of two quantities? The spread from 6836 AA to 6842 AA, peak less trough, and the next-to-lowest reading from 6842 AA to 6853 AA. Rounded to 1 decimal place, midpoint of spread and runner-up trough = 14.6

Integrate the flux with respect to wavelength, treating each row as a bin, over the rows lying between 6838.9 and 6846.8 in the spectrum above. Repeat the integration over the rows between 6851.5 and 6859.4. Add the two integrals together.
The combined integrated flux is 432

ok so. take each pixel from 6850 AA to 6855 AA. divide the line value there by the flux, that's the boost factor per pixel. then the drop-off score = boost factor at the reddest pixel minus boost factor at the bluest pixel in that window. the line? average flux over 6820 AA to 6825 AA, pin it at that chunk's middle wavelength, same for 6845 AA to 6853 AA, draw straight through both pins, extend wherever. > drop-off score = 0.04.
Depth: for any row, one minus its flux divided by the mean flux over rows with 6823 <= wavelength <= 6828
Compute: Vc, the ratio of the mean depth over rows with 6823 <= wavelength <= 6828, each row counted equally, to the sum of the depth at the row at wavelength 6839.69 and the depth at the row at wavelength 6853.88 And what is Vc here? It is 0.0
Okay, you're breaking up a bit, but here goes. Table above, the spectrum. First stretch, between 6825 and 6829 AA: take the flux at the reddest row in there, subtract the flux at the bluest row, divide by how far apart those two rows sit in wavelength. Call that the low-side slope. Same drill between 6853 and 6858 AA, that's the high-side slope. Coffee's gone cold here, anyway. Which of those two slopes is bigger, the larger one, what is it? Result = 0.29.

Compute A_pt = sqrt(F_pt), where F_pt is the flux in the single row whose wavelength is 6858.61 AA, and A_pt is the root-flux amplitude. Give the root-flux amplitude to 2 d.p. 5.15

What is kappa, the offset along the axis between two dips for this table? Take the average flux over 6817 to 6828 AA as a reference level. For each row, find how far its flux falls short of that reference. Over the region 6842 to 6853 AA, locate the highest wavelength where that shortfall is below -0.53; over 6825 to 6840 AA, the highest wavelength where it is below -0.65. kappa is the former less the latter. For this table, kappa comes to 14.2 AA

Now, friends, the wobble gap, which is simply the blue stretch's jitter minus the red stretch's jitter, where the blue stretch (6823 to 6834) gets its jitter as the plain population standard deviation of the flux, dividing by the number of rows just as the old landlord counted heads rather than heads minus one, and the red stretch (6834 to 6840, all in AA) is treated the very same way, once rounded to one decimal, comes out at -0.2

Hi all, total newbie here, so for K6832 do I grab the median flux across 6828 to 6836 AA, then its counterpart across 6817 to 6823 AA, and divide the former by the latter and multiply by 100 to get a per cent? 102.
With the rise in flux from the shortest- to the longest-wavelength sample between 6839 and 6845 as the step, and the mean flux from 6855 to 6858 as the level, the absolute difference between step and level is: 26.2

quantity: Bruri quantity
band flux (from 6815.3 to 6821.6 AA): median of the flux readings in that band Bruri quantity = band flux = 27.0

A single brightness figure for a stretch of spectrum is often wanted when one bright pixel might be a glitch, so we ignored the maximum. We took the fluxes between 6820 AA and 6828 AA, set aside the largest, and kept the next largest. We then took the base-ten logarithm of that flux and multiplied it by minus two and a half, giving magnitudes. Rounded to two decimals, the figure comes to -3.61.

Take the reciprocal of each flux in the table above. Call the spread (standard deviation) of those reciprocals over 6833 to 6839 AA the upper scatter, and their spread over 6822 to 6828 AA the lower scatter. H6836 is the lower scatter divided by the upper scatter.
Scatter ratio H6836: 0.87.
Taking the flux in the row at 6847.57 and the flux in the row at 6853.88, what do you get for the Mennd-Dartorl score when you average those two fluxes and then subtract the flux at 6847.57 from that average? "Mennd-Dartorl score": 0.7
